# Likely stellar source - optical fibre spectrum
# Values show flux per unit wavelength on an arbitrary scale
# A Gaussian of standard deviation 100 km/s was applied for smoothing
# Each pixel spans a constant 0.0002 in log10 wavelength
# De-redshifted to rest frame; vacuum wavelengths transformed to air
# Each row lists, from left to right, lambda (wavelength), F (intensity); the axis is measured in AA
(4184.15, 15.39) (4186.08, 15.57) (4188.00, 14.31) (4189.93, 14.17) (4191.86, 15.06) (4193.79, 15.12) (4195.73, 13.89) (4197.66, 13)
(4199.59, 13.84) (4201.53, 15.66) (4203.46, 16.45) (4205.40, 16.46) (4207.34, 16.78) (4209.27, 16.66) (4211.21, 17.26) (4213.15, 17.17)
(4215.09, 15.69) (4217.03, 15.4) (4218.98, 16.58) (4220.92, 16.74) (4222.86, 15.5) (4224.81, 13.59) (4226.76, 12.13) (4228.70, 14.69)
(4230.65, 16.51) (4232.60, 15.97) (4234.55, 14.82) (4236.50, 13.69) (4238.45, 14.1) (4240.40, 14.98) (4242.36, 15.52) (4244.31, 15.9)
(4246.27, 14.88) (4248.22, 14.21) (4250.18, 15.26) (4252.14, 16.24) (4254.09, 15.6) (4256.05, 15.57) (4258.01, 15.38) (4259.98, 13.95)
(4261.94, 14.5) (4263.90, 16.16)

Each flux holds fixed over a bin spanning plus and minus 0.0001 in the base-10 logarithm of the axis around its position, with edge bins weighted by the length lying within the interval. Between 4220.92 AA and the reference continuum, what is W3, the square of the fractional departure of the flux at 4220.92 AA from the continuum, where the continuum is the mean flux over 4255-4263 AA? 0.016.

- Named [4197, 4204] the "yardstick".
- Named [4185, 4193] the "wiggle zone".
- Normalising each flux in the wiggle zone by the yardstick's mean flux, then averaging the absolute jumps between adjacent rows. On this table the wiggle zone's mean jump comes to 0.052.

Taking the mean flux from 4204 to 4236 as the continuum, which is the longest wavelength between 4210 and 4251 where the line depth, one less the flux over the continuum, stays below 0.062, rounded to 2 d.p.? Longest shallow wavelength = 4250.18 AA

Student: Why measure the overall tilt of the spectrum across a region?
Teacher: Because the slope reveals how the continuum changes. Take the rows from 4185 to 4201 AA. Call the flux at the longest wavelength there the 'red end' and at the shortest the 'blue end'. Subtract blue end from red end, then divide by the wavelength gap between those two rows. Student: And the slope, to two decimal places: -0.13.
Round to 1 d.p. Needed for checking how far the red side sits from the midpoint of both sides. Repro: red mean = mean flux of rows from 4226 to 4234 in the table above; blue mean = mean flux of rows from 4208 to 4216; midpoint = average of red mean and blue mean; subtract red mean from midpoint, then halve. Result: 0.5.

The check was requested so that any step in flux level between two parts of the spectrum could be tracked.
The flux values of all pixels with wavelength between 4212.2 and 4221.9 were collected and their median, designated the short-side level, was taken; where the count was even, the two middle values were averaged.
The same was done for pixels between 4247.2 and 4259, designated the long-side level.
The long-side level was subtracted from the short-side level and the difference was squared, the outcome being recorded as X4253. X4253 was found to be 1.2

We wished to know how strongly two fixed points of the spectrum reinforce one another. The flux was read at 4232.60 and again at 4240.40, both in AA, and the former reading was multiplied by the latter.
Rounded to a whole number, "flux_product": 239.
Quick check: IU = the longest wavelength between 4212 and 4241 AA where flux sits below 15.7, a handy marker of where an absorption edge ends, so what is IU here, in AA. 4240.40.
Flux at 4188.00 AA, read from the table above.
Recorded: 14.31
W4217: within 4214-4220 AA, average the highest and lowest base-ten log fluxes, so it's 1.20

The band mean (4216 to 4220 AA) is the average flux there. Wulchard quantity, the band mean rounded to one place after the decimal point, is 16.0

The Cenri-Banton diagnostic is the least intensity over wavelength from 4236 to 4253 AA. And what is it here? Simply 13.69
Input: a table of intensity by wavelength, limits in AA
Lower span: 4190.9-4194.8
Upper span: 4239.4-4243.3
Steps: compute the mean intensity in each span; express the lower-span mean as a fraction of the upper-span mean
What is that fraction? 0.99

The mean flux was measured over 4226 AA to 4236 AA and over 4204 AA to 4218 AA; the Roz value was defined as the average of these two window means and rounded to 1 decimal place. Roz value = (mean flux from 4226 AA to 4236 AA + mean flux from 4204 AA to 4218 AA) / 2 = 15.7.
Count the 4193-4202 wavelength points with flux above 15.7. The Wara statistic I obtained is 0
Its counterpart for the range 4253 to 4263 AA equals 0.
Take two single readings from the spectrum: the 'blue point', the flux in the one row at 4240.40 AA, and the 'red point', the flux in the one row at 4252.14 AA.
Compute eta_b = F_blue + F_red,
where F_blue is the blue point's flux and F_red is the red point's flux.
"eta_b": 31.2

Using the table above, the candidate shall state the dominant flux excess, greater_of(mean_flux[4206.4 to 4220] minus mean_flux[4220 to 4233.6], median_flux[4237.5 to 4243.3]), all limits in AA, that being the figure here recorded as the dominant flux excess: 15.0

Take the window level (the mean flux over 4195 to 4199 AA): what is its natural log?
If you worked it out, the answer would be 2.60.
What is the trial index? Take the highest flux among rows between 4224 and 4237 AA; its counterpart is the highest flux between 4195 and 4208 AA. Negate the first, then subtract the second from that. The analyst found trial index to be -33.3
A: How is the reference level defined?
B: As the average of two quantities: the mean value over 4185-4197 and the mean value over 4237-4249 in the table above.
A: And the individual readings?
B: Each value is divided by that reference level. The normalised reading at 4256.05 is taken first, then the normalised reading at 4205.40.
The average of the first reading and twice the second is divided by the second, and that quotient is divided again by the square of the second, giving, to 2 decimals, 1.19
